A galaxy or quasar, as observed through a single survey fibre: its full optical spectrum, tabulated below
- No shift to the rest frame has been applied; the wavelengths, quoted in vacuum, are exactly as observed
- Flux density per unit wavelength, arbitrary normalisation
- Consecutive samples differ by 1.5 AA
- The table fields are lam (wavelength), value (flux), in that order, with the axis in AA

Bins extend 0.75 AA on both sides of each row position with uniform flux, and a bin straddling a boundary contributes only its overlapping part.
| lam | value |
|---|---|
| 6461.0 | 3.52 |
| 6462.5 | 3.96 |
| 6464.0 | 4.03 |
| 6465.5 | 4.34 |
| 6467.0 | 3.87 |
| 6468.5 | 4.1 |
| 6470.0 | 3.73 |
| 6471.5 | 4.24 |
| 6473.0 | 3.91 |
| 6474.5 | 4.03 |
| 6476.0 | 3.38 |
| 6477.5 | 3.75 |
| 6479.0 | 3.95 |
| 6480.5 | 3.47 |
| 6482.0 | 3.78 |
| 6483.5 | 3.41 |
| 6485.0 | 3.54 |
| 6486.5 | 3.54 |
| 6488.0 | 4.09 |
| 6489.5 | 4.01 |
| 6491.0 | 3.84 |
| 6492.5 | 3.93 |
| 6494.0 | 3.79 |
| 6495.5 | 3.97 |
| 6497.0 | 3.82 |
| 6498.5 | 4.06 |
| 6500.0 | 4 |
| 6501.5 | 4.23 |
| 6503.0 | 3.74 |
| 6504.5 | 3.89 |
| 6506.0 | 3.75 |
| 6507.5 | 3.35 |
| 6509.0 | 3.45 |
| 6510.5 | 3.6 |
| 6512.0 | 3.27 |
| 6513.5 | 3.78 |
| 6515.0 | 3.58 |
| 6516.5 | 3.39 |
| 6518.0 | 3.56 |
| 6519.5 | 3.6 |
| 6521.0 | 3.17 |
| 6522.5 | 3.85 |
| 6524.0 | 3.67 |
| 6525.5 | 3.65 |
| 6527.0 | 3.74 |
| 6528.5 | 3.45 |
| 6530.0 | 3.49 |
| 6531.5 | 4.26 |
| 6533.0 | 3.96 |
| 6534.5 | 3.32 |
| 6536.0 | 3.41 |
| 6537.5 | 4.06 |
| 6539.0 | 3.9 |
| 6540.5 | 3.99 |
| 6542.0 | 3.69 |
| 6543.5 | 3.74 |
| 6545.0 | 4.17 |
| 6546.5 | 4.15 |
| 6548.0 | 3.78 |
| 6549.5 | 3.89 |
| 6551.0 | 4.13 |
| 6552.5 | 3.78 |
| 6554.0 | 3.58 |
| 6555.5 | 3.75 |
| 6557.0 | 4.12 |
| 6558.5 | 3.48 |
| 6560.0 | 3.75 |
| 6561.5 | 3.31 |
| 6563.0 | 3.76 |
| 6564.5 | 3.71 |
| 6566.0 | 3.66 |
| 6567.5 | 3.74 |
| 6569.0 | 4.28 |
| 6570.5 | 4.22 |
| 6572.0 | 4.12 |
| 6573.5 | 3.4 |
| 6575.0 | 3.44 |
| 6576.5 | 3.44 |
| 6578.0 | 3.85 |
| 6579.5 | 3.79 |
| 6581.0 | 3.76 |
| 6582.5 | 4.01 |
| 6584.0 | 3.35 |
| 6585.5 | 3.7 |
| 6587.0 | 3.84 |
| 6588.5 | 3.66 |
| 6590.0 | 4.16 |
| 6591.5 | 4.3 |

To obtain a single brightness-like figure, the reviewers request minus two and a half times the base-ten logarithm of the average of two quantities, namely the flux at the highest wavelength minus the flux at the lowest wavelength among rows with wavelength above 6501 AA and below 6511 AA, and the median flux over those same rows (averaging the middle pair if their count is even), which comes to -0.479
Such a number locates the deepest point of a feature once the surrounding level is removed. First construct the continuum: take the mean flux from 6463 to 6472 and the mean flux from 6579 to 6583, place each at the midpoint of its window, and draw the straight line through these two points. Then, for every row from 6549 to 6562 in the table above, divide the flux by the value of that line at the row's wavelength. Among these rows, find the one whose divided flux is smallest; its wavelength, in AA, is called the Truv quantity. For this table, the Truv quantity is 6561.5 AA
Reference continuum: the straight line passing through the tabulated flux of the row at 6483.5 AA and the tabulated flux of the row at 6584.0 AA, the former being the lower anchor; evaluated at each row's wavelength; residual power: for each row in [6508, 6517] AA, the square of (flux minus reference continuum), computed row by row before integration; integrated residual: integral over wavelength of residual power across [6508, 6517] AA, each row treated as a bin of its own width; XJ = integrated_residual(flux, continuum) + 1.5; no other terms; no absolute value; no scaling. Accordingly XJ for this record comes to 1.9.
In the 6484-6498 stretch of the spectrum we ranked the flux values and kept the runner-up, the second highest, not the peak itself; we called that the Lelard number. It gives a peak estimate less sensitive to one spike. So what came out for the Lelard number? 4.01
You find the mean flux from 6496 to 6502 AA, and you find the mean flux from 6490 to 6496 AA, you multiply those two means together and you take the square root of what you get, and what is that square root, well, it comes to 3.95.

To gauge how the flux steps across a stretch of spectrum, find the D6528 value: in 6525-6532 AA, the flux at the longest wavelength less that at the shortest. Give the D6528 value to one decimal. 0.6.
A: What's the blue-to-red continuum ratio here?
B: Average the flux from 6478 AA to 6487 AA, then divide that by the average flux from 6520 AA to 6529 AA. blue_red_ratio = 1.01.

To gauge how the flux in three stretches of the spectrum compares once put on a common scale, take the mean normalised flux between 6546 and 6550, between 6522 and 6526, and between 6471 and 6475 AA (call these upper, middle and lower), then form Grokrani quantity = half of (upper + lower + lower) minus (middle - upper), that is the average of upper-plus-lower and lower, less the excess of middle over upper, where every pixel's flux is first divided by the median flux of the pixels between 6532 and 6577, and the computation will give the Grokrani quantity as 1.66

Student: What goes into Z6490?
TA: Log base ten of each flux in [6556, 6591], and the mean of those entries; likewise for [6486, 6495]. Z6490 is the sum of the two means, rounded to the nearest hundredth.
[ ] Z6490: 1.16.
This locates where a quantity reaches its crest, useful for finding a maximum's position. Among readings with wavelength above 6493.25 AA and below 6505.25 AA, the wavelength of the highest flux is 6501.5 AA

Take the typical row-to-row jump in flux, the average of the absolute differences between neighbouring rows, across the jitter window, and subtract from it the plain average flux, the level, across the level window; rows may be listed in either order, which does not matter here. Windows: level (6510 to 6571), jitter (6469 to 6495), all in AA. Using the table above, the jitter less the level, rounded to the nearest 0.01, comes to -3.46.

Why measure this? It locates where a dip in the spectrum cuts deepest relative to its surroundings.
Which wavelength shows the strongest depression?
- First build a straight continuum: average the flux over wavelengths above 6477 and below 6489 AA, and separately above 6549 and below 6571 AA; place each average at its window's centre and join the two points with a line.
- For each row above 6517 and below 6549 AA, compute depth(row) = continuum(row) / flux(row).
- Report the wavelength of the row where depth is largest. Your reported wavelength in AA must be 6521.0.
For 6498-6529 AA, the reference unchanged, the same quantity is 6521.0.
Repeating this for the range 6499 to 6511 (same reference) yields 6507.5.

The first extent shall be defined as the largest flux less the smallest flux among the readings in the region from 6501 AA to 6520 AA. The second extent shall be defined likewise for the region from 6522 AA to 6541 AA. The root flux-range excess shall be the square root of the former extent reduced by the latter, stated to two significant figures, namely 0.14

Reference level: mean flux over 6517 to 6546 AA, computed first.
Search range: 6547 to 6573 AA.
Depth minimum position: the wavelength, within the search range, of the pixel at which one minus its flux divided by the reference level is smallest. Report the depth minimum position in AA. 6569.0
